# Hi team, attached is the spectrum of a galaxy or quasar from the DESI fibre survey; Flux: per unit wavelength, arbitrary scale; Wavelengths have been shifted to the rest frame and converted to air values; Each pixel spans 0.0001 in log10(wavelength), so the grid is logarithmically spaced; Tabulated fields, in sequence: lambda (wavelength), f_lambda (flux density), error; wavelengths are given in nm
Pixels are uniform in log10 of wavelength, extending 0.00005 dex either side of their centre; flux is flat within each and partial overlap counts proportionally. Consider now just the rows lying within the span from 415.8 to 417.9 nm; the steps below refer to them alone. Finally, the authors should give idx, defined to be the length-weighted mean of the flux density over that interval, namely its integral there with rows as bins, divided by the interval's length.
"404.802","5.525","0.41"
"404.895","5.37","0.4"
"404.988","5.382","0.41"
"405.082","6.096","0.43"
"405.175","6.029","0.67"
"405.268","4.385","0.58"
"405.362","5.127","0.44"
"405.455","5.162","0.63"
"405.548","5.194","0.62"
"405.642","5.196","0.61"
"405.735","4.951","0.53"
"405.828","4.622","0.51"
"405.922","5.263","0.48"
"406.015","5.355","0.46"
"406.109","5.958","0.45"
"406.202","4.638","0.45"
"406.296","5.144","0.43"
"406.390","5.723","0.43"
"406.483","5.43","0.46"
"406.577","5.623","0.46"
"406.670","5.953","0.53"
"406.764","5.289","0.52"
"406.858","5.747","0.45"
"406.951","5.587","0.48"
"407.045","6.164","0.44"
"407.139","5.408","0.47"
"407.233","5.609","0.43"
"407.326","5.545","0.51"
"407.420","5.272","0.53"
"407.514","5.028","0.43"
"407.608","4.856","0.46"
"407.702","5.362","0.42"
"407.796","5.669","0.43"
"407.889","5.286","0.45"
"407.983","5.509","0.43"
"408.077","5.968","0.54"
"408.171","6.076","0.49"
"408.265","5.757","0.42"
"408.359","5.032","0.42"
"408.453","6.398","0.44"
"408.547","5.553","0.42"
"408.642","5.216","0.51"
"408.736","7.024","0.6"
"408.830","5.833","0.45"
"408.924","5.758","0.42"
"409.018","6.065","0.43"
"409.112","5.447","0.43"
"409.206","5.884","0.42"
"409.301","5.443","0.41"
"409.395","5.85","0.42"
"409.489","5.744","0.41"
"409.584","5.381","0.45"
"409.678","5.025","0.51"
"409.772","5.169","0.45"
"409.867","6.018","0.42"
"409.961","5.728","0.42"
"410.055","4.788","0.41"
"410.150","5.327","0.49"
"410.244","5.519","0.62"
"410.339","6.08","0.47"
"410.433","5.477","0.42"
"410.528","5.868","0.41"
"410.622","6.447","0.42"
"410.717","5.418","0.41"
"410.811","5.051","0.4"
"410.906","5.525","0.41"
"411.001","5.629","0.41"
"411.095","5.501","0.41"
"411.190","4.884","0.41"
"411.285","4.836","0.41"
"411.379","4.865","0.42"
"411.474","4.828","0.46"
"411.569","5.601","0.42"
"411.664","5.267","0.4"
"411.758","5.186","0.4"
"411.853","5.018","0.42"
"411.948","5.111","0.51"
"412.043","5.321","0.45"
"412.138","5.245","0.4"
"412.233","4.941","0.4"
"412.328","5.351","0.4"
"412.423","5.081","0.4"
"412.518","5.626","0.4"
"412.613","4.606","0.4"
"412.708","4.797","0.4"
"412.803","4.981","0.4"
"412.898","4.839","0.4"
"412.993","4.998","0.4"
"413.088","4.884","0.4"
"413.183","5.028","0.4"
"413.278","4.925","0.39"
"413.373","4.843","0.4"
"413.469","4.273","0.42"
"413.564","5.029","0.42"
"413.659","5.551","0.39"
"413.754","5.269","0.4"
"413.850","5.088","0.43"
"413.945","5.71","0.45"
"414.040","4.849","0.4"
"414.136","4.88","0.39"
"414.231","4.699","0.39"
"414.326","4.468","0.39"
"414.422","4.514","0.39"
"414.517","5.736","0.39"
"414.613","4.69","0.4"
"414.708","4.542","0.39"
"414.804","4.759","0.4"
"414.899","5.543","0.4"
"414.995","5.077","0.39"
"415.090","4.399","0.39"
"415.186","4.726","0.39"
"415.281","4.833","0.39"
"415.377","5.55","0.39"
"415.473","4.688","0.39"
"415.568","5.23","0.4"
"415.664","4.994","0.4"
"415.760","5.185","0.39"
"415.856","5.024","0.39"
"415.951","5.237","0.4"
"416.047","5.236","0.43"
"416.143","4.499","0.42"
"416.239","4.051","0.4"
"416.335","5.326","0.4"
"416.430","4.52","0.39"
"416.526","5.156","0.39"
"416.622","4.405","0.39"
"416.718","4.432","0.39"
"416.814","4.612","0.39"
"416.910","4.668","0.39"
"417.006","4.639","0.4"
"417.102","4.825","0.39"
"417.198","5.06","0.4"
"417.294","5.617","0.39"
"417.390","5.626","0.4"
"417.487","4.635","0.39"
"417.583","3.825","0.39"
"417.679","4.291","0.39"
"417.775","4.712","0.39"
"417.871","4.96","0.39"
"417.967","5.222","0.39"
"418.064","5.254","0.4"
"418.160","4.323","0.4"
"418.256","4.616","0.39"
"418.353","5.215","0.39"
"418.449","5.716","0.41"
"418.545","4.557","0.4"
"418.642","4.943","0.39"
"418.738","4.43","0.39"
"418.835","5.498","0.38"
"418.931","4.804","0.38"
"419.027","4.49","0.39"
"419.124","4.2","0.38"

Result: 4.8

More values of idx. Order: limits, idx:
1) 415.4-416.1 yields 5.1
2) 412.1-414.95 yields 5.0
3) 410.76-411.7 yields 5.2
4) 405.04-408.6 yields 5.4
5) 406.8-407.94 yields 5.5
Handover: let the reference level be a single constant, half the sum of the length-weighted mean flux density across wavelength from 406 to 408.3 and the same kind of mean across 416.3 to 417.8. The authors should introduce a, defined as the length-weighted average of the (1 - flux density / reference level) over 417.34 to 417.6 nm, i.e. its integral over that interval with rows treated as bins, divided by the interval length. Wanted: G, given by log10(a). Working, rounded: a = 0.07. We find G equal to -1.18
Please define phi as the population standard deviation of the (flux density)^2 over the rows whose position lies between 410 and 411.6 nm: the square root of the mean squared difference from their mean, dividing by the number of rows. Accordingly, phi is 5.1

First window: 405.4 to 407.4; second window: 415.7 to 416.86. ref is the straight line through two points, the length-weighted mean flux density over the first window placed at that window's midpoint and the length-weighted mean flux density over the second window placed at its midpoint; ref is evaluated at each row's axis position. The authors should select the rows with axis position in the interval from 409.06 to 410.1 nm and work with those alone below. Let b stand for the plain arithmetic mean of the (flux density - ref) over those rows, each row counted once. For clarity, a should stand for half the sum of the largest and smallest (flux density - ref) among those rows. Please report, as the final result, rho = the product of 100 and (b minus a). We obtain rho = 7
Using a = 0.21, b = 0.284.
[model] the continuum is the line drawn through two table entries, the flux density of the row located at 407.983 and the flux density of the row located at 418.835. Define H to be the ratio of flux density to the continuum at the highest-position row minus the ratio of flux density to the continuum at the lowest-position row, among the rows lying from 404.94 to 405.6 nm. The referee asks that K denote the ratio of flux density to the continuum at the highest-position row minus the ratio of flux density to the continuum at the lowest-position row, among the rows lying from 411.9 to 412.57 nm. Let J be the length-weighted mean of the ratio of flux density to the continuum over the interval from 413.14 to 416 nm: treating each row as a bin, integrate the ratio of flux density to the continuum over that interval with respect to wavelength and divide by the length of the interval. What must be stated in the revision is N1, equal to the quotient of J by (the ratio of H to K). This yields -2.5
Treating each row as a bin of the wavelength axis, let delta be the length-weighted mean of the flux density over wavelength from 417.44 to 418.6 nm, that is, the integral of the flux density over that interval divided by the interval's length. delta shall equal 4.78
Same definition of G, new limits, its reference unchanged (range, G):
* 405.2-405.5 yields -1.48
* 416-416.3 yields -1.00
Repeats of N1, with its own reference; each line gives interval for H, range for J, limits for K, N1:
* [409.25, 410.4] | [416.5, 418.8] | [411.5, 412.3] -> -0.9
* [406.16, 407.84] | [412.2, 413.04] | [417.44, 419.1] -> -0.1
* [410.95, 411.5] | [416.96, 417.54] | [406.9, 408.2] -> -0.6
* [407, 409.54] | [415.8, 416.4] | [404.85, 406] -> 0.2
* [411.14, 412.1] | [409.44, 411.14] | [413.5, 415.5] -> -0.8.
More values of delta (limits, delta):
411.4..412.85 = 5.12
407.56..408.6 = 5.58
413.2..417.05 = 4.90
